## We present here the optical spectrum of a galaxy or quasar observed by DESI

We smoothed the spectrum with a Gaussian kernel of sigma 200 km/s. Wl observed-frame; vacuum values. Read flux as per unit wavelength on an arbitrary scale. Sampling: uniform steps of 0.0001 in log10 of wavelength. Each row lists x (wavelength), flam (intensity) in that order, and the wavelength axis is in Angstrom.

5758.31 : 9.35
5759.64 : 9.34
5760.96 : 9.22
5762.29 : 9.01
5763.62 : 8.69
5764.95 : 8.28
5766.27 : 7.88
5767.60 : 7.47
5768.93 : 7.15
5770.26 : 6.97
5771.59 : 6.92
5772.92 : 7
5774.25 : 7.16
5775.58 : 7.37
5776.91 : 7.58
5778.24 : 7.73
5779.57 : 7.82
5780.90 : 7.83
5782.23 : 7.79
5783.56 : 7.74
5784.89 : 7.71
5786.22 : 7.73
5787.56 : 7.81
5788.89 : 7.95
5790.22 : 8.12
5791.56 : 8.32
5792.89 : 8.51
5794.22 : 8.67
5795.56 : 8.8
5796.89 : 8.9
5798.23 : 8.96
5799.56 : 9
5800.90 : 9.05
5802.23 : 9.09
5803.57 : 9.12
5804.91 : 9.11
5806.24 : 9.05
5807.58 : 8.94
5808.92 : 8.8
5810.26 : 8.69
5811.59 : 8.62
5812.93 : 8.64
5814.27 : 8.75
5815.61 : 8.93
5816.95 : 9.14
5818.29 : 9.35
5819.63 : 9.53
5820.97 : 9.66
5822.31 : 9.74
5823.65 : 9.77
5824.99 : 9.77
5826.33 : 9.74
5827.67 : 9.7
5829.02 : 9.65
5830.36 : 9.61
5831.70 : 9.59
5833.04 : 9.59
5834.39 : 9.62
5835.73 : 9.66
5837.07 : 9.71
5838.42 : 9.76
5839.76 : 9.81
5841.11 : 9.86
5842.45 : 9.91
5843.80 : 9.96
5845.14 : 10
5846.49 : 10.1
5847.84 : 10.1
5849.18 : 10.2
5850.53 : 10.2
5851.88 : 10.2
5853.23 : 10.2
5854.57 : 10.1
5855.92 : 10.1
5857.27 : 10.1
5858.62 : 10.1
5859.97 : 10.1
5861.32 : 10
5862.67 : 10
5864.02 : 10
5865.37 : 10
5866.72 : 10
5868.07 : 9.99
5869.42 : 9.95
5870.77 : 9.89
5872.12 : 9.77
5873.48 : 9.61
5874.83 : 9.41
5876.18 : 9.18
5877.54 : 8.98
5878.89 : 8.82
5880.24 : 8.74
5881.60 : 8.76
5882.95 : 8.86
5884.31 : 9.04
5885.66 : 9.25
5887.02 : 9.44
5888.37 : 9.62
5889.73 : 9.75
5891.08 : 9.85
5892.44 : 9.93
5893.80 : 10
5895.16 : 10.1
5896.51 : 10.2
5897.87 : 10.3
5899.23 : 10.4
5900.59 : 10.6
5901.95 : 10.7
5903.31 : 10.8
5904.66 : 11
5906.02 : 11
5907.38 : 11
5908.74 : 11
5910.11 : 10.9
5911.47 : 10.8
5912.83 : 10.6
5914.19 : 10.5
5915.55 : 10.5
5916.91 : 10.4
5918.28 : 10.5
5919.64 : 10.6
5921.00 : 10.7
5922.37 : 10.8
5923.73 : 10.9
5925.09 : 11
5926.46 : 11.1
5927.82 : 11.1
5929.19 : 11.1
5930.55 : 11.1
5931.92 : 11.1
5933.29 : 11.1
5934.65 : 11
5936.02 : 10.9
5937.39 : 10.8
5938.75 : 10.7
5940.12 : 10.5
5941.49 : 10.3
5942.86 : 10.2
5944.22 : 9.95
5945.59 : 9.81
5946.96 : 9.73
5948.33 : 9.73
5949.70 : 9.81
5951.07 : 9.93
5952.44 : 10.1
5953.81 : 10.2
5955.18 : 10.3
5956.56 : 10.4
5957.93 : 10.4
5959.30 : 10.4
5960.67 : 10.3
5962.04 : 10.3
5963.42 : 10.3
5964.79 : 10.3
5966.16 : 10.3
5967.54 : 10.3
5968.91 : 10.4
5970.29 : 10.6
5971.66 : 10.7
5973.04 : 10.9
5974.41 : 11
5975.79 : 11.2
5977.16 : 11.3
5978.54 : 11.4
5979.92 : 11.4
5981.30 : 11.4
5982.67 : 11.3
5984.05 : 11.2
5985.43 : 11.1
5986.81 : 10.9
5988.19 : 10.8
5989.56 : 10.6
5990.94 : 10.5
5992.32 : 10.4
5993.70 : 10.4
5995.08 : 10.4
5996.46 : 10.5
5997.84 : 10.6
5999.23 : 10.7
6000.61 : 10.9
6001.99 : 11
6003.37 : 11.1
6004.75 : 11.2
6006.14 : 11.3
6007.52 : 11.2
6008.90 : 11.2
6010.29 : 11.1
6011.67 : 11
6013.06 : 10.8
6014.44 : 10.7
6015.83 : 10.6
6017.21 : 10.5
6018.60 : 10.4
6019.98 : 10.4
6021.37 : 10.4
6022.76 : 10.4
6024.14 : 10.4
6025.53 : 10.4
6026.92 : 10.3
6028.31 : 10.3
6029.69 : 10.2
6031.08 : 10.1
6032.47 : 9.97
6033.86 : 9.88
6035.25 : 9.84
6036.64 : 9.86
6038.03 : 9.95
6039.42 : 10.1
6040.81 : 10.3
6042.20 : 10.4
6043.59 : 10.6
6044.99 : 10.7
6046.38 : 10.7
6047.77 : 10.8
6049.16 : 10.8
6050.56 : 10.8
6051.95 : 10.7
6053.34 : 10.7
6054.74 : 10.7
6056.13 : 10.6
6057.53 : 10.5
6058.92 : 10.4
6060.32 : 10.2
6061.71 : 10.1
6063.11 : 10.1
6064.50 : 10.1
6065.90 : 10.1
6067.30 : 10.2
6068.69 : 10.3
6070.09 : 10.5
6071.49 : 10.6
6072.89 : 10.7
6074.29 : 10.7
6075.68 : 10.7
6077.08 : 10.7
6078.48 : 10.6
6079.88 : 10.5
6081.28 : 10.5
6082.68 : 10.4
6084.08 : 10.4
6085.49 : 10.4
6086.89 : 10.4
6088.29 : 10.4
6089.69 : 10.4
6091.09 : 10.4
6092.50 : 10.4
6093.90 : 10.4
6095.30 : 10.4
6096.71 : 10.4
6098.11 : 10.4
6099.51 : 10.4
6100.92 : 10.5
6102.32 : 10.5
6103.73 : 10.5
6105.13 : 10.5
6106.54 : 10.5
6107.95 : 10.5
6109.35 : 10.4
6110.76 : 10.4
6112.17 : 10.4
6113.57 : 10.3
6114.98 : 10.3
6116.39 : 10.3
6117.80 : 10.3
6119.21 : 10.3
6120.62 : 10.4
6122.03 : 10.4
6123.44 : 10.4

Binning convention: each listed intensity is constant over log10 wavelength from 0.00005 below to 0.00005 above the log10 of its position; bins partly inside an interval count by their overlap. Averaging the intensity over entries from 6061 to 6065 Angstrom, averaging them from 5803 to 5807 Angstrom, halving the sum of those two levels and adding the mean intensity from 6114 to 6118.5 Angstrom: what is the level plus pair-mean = 19.9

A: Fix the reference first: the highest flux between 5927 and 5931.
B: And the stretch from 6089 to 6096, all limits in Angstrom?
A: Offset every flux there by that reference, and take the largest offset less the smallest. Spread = 0.00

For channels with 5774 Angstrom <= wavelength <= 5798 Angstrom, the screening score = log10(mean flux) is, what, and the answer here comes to 0.90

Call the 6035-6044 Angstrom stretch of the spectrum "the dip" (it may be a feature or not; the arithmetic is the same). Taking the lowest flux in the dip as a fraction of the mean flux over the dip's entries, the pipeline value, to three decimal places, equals 0.969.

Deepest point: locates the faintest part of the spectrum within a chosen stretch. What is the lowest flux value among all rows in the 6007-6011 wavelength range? 11.1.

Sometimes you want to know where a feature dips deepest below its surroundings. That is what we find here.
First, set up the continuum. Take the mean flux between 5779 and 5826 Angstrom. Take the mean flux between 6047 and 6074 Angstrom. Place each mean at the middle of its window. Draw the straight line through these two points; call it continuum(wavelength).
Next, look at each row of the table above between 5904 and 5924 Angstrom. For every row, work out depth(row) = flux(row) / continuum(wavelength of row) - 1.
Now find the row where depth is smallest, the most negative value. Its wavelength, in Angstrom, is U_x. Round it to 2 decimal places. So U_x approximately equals 5916.91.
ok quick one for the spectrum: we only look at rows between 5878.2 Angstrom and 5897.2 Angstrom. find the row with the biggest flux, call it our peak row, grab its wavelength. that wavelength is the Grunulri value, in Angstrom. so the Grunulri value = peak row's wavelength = 5896.51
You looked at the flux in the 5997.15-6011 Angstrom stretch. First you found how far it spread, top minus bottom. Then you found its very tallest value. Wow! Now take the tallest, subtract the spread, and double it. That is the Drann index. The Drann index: 21.2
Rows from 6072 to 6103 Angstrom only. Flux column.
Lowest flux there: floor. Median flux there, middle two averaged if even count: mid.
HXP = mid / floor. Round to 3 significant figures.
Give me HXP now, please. 1.00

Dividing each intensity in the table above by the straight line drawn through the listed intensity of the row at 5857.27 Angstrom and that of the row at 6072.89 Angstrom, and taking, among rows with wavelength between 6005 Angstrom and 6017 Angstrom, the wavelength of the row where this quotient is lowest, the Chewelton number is 6015.83 Angstrom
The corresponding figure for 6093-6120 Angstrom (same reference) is 6119.21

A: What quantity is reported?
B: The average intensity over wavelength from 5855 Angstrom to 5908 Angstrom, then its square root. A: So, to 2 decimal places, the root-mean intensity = 3.14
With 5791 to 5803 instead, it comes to 2.97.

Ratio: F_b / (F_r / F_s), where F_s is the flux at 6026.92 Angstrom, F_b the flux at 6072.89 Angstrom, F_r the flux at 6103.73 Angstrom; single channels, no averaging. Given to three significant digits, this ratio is 10.5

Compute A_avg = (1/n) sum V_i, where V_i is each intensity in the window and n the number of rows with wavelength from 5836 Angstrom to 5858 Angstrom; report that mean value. 10.0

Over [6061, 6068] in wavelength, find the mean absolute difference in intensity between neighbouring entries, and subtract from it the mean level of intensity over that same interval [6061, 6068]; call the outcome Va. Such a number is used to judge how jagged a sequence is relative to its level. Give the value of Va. -10.1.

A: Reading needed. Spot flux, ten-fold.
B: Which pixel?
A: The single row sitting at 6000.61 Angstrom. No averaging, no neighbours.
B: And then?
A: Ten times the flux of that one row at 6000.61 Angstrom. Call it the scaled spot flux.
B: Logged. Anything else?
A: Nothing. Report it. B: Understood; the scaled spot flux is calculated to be 109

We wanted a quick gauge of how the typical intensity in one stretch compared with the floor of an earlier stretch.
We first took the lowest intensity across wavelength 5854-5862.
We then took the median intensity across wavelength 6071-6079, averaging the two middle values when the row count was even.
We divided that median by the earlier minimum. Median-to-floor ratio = 1.07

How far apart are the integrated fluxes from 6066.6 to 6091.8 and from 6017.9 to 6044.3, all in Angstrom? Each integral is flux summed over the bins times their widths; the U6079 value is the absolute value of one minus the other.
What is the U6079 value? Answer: 5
